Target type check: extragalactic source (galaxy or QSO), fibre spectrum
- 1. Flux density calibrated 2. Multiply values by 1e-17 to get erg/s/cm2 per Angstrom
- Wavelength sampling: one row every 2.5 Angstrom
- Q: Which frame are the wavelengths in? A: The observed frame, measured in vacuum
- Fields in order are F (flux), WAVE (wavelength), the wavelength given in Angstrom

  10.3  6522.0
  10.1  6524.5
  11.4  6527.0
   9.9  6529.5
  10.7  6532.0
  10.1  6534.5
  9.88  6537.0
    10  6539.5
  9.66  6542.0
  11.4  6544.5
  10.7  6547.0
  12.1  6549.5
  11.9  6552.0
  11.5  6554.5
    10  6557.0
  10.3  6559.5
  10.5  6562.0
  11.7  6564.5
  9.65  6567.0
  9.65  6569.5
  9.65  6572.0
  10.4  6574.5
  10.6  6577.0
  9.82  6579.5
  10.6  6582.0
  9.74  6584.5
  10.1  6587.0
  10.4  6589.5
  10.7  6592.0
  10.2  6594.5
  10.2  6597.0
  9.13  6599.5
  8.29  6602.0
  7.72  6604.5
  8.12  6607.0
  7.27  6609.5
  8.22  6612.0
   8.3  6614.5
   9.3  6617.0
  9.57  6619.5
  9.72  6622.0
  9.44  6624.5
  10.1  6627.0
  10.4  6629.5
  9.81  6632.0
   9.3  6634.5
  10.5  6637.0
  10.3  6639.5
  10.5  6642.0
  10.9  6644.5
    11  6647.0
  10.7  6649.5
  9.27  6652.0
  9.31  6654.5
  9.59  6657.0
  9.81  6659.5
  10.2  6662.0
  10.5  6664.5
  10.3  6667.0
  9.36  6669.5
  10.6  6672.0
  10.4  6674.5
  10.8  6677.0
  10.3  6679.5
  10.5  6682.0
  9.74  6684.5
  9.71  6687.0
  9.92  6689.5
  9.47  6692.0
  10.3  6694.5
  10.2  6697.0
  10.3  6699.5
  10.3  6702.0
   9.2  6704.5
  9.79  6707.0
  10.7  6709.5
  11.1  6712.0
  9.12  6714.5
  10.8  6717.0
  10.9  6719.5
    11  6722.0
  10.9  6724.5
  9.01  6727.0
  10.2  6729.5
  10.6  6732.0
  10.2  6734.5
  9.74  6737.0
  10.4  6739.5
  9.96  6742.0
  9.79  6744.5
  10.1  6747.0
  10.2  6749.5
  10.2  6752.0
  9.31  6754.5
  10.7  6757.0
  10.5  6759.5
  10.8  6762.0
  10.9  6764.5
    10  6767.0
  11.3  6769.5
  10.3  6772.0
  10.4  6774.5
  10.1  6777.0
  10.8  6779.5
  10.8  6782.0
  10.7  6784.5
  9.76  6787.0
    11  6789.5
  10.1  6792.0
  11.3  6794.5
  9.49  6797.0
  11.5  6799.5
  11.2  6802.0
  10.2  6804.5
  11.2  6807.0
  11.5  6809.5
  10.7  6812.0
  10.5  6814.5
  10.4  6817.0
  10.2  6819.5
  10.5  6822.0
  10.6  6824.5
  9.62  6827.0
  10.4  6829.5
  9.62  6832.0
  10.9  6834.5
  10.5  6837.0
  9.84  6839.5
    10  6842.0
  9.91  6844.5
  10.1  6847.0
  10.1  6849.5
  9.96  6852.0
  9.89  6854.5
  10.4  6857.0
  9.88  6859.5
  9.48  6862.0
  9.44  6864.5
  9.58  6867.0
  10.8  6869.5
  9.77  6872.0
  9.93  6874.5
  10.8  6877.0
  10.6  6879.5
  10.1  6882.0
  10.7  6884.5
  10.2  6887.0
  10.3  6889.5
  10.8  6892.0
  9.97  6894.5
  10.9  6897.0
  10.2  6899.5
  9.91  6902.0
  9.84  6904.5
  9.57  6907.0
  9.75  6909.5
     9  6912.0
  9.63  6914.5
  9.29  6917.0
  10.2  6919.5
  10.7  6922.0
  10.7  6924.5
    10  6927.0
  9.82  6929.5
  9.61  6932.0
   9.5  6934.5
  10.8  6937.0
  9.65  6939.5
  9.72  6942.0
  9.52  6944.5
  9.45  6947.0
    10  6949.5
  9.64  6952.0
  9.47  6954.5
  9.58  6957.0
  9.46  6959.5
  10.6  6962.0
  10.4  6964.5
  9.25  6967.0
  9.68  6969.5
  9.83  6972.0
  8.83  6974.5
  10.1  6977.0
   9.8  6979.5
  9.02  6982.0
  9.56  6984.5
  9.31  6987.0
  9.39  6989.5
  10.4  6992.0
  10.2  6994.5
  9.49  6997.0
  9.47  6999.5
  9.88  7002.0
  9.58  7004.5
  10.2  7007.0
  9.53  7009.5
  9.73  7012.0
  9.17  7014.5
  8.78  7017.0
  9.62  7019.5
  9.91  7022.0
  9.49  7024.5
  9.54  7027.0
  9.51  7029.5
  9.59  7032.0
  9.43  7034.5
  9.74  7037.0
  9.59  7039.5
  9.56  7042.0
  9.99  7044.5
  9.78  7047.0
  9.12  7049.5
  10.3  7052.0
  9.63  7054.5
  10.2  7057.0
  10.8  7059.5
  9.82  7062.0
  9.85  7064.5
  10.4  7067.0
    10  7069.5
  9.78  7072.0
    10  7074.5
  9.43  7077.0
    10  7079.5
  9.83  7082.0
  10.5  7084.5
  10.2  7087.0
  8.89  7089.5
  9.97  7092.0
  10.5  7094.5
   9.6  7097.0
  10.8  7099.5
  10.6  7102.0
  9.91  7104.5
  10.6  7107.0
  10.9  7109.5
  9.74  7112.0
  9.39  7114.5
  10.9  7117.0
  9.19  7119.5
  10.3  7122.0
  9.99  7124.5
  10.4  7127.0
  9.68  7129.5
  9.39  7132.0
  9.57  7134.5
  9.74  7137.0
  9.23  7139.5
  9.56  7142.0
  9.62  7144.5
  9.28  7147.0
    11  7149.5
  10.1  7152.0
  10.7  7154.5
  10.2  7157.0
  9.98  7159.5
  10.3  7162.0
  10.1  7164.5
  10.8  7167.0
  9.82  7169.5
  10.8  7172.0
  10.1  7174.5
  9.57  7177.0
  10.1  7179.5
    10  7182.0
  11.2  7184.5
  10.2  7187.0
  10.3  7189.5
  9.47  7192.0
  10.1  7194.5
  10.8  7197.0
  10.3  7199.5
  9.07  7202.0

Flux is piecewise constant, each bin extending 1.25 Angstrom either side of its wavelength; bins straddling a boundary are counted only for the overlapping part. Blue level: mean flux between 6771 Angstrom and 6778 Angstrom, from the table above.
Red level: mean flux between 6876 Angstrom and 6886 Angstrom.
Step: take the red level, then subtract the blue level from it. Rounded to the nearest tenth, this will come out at 0.3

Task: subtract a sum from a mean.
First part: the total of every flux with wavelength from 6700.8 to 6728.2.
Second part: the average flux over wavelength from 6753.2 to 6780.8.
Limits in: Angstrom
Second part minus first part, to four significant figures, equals -102.4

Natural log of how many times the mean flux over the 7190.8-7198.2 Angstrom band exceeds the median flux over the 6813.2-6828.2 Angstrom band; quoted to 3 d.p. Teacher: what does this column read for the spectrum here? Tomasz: -0.032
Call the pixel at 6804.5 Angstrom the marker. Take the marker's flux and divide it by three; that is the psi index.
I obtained 3.40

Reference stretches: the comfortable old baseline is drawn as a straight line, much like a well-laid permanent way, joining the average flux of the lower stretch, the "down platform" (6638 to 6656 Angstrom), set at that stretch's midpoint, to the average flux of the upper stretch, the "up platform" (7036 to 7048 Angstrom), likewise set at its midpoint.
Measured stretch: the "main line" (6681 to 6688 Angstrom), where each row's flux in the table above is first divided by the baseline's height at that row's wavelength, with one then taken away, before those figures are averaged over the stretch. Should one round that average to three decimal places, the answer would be -0.024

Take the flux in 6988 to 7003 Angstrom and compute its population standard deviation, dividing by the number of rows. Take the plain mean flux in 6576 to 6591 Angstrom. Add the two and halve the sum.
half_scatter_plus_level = 5.30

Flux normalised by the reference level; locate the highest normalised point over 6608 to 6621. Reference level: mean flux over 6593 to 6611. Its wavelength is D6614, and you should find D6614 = 6619.5 Angstrom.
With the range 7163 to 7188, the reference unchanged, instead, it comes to 7184.5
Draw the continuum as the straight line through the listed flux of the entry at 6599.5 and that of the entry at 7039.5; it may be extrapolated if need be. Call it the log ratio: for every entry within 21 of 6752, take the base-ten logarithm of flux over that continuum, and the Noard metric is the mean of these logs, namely 0.044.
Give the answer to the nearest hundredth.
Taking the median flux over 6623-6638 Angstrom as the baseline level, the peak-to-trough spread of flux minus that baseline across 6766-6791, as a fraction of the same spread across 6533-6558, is 0.63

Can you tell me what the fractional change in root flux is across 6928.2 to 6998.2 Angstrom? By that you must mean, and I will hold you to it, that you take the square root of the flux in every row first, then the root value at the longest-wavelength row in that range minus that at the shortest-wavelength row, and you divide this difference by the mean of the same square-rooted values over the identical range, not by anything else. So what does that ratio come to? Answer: -0.02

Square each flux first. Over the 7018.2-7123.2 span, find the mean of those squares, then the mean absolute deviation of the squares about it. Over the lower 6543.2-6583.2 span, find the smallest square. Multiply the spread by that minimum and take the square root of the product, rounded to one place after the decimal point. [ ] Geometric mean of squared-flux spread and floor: 27.1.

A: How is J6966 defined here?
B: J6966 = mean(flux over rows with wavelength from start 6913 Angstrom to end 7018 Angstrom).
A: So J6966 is 9.7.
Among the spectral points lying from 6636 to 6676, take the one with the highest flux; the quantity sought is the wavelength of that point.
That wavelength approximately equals 6647.0 Angstrom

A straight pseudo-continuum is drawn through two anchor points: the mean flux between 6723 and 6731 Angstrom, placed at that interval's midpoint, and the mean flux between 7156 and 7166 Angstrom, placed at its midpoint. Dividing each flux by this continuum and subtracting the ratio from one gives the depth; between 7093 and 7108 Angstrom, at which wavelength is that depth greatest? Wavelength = 7097.0 Angstrom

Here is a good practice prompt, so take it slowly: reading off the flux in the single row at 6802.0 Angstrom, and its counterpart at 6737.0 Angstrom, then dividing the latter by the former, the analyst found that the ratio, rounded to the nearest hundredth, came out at 0.87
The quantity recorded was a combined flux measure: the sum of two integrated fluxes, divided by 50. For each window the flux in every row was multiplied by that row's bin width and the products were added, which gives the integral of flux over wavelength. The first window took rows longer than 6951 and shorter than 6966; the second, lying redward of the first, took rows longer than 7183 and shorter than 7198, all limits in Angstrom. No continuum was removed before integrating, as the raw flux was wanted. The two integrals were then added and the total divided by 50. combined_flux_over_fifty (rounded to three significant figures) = 6.06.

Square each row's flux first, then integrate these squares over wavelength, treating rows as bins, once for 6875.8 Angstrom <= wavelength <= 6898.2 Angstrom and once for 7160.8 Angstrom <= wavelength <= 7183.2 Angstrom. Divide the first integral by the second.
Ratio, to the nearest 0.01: 1.06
